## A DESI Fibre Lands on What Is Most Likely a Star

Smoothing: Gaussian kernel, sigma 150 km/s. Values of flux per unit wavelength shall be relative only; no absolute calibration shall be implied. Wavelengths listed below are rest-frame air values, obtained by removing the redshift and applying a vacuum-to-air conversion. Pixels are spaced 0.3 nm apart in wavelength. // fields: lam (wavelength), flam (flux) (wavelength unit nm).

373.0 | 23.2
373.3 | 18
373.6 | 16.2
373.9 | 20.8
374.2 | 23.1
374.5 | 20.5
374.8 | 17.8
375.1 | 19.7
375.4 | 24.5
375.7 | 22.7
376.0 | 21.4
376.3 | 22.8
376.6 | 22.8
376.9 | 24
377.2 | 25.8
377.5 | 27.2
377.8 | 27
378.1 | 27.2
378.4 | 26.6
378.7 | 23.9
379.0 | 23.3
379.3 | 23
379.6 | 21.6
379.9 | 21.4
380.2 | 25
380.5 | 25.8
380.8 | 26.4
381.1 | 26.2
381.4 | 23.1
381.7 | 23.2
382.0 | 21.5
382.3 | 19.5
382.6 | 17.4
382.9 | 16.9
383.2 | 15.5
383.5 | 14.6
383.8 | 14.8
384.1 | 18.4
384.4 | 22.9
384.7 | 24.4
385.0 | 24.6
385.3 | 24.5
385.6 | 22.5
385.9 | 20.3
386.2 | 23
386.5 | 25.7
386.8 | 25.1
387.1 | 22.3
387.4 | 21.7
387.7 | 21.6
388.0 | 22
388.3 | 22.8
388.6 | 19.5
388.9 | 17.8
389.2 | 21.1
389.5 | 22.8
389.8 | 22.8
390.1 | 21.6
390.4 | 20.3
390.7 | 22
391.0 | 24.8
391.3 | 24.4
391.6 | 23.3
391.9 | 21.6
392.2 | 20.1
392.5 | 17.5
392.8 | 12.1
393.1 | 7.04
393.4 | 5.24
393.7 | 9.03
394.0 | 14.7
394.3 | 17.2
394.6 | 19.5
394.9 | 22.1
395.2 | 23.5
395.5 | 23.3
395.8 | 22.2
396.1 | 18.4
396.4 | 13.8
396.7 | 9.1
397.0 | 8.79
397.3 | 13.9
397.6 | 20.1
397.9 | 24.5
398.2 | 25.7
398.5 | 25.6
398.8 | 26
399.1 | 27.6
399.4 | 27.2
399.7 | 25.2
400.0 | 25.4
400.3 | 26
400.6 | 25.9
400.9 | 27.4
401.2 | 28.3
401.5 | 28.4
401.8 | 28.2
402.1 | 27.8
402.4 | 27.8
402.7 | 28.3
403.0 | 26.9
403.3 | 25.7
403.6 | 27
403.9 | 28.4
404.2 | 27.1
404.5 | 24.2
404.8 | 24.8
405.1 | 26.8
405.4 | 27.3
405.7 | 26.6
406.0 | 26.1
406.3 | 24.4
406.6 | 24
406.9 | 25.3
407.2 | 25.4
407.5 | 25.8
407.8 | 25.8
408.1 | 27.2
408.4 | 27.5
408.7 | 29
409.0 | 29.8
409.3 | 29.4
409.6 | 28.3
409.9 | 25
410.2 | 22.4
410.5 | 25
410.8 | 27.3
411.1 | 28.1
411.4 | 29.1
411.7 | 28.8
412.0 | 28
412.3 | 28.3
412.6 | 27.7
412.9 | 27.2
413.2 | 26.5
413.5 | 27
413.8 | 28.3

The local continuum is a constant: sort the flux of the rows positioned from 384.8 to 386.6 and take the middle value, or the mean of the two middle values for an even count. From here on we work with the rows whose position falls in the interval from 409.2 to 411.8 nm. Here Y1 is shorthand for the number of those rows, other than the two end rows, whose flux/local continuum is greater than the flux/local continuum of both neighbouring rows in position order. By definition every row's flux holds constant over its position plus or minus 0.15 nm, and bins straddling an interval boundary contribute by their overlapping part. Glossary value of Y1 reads 1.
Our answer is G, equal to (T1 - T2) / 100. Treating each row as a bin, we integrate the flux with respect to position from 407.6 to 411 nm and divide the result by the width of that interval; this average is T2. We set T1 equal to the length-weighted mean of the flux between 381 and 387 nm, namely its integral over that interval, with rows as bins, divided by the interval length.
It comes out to -0.058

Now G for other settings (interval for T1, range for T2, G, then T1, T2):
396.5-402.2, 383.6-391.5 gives 0.016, 23.6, 22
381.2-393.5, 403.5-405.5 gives -0.061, 20.4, 26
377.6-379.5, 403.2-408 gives -0.008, 25.1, 26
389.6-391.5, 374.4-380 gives -0.007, 22.7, 23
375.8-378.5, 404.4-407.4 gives -0.006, 24.9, 26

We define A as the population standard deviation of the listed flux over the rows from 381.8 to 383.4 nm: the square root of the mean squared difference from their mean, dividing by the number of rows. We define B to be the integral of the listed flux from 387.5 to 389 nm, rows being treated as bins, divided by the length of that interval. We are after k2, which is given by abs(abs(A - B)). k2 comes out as 18.8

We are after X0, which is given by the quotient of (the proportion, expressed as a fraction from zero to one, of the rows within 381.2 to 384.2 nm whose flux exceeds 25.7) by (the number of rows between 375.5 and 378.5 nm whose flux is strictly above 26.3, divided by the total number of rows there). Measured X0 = 0.0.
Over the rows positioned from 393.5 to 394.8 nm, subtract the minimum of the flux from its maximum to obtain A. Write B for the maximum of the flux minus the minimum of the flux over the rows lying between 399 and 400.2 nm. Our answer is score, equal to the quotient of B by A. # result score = 0.2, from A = 10.5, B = 2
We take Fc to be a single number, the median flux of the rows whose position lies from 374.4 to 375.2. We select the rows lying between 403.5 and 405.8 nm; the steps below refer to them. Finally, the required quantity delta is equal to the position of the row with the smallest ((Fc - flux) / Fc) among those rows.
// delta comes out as 403.9 nm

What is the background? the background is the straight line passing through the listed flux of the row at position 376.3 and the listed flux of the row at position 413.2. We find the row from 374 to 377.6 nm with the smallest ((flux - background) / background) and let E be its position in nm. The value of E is 374.8 nm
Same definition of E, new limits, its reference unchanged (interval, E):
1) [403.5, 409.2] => 406.6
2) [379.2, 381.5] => 379.9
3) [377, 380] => 379.9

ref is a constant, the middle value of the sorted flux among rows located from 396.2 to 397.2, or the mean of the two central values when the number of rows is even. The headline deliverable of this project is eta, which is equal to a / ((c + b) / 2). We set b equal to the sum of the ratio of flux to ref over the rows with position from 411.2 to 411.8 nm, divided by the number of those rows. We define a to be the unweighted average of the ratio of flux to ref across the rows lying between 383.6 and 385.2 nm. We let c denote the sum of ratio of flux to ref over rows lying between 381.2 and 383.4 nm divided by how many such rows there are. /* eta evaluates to 0.87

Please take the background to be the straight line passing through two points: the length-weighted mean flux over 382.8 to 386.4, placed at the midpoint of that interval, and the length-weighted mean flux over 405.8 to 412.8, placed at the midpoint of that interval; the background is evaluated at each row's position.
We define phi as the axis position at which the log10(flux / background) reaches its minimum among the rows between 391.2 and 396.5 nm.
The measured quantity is 393.4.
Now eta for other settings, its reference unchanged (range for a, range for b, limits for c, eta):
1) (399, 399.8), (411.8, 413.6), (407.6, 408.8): 0.97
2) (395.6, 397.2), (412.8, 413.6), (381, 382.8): 0.59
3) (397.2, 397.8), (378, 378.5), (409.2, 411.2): 0.64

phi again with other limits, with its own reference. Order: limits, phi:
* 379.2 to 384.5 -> 383.5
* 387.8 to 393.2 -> 393.1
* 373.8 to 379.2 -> 374.8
